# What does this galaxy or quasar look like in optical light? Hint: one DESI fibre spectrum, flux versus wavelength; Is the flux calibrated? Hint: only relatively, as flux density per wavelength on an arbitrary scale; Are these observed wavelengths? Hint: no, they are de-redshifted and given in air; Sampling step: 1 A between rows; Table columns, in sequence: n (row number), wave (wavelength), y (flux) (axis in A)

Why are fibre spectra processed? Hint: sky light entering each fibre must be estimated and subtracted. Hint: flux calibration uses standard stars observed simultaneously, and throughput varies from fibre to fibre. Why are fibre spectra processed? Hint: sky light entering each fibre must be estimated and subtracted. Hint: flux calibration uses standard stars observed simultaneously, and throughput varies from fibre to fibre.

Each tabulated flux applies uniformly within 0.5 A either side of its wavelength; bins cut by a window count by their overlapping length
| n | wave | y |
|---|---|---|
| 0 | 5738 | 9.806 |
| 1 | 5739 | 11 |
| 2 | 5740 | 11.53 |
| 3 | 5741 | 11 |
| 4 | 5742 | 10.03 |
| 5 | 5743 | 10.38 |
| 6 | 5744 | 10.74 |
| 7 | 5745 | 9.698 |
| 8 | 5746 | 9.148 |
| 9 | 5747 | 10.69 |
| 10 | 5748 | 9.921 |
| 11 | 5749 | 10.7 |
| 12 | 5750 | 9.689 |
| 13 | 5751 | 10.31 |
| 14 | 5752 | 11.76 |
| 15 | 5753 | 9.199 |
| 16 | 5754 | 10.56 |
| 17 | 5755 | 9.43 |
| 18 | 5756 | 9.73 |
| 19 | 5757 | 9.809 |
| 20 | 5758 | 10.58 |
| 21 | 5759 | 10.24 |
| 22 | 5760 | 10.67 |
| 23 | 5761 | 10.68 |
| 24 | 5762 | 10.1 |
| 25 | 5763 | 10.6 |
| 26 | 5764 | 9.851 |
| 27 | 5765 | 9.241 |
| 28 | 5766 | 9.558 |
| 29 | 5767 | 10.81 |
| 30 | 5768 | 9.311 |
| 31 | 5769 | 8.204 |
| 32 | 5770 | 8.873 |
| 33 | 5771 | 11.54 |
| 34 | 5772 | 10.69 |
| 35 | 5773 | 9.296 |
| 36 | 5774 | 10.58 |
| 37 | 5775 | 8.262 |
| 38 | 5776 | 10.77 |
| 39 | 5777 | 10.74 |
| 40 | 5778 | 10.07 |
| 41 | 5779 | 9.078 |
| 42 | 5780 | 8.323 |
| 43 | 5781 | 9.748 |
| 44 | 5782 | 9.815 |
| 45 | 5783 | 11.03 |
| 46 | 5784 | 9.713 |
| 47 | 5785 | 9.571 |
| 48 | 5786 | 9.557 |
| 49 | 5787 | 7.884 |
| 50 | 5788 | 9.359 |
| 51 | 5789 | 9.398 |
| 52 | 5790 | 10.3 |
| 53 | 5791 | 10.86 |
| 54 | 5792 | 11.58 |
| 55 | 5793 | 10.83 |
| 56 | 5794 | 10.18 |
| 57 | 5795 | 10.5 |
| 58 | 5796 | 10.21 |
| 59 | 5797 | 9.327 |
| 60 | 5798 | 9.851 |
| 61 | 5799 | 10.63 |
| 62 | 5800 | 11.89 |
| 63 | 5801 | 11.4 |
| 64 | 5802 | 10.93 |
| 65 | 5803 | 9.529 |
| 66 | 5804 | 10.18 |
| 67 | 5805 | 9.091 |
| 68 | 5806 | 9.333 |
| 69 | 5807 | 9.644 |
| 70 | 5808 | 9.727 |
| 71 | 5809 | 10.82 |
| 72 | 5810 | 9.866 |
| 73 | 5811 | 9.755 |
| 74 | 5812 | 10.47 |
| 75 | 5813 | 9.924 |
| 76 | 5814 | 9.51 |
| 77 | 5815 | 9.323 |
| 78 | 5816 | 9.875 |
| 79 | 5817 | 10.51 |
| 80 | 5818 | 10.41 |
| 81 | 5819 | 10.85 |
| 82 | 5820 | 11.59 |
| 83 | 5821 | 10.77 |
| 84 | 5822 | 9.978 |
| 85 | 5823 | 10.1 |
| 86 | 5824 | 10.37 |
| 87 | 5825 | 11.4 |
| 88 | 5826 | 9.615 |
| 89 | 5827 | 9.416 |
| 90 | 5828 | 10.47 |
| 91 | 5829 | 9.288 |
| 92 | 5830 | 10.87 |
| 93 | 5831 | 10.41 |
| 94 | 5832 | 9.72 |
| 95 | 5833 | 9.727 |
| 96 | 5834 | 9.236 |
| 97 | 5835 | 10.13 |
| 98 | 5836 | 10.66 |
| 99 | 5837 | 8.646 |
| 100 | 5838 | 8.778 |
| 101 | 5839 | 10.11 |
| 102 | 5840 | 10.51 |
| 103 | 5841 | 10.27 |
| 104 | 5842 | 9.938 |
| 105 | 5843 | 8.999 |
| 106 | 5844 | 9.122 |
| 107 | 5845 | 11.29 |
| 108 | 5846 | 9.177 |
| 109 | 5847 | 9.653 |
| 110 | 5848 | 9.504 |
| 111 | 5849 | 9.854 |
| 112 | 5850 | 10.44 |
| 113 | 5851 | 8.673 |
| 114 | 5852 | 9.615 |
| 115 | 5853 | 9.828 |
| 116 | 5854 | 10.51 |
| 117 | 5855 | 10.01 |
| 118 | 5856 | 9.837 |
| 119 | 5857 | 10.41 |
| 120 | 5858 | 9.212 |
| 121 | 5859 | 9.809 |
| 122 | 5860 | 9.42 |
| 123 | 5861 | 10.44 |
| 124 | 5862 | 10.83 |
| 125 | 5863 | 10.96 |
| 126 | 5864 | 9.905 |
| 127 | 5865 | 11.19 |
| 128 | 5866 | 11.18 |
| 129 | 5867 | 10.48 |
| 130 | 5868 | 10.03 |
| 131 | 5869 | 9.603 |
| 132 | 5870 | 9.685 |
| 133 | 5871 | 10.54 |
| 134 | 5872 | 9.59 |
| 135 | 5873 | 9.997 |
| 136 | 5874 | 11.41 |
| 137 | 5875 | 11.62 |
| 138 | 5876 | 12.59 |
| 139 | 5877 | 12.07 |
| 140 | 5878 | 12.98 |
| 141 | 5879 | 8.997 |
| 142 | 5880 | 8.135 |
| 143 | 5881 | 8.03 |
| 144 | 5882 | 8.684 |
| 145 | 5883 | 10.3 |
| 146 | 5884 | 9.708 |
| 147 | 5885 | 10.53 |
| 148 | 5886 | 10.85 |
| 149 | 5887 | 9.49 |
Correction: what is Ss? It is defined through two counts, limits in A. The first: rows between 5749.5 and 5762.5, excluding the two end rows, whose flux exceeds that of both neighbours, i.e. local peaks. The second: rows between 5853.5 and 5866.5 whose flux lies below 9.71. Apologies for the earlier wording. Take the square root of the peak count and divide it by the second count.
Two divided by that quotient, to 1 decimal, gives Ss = 2.0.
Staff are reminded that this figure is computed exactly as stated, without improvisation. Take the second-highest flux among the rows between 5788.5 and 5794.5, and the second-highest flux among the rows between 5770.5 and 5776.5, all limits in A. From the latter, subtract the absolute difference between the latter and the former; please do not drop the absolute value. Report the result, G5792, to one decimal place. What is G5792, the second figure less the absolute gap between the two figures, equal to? 10.7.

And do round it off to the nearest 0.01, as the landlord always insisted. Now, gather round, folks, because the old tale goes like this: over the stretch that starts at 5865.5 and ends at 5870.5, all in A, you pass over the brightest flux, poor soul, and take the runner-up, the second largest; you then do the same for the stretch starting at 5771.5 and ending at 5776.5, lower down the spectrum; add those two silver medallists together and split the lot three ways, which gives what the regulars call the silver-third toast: 7.06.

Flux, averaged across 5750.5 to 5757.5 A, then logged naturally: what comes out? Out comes 2.31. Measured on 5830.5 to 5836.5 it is 2.30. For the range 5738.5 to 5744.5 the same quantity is 2.38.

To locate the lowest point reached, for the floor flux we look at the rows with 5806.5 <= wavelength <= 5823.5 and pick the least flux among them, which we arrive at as 9.323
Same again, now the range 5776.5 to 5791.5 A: 7.884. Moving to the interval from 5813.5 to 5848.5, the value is 8.646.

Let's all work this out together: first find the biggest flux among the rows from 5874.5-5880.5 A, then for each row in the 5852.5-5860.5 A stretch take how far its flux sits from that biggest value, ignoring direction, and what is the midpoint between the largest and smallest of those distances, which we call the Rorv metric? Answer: 3.12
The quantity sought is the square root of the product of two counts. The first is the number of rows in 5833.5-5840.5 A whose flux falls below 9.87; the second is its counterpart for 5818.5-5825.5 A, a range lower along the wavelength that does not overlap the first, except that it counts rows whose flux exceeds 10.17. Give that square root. 3.9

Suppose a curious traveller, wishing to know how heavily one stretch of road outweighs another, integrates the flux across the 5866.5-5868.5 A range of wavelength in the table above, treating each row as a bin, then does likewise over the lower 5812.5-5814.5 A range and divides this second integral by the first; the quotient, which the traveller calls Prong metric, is 0.95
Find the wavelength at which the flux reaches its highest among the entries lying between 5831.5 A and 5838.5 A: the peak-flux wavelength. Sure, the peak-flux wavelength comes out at 5836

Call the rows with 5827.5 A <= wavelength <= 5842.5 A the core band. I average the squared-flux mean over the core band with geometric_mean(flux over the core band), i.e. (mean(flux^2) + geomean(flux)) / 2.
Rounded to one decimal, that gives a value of 54.3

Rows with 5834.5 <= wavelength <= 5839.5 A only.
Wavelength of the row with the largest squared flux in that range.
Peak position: 5836 A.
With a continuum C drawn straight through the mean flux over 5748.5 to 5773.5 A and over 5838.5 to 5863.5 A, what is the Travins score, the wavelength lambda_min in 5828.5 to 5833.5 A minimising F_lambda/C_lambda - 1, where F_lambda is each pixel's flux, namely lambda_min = 5829 A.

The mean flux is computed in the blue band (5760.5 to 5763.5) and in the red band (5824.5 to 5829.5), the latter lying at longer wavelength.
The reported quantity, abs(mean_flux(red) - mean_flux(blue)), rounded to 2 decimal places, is 0.42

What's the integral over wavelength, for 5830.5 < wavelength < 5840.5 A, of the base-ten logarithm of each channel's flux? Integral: 9.9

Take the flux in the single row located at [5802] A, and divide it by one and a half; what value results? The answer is 7.3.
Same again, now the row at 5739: 7.3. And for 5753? 6.1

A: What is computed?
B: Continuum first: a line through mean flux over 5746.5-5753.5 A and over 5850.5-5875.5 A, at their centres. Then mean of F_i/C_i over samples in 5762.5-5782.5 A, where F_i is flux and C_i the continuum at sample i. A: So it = 0.95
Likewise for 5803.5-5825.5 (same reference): 0.99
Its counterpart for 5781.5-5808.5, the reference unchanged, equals 0.98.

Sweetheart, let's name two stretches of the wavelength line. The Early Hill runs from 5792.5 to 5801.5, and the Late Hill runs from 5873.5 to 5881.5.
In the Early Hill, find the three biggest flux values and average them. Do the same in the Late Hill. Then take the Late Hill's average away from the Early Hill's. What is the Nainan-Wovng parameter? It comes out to -1.2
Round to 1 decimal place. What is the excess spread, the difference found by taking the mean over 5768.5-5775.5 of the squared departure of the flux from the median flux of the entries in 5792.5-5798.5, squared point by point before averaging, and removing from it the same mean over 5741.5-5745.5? 1.6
